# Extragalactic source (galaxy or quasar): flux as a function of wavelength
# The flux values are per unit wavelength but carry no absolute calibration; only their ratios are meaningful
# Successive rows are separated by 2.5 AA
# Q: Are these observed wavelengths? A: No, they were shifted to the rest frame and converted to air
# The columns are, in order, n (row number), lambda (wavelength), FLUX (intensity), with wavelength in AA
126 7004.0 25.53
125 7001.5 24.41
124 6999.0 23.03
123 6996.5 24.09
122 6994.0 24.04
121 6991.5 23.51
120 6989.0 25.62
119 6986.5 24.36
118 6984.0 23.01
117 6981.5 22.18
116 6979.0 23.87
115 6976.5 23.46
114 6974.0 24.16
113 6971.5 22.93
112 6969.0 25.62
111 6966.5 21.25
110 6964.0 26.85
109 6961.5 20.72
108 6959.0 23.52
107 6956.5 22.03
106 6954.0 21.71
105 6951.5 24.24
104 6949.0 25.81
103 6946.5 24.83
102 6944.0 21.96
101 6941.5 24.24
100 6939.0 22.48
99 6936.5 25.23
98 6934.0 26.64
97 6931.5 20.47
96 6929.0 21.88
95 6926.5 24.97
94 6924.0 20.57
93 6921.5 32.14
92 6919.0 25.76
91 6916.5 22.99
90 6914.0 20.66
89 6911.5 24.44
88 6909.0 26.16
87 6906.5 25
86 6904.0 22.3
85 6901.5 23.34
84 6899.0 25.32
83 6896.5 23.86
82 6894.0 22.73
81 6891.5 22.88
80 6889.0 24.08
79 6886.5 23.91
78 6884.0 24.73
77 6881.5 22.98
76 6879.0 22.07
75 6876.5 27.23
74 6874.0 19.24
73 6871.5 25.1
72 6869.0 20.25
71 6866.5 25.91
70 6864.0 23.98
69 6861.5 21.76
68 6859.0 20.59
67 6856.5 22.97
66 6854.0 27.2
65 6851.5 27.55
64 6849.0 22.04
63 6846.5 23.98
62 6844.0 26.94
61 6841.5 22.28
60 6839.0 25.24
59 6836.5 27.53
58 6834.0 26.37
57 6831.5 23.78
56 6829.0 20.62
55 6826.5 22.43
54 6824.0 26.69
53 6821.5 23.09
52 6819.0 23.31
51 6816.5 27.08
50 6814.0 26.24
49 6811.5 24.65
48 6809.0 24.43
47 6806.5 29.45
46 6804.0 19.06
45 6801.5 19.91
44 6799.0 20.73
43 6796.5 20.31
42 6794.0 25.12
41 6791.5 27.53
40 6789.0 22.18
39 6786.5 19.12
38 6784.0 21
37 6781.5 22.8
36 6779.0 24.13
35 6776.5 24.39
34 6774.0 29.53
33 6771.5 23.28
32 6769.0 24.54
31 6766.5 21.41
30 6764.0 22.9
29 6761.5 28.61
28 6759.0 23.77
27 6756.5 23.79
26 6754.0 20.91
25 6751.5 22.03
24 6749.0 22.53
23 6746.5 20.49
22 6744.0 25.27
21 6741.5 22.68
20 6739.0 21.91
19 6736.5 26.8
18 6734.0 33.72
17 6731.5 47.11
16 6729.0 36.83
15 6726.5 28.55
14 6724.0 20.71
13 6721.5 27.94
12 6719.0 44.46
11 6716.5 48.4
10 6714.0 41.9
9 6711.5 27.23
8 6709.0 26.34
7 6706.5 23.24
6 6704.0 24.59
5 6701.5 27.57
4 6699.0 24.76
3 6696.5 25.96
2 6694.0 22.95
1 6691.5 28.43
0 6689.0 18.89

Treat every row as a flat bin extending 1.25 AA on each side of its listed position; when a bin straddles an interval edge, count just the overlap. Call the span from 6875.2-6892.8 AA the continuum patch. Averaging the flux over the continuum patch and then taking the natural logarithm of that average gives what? 3.18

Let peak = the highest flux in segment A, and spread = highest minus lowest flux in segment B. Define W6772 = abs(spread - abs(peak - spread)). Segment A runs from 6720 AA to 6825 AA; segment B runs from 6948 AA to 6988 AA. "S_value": 35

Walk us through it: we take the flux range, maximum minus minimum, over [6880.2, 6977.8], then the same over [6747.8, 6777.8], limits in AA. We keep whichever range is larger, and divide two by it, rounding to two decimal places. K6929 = 0.17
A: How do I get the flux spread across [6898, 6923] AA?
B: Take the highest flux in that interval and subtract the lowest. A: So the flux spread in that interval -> 11.5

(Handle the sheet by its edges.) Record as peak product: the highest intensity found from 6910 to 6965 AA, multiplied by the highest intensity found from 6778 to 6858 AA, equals 947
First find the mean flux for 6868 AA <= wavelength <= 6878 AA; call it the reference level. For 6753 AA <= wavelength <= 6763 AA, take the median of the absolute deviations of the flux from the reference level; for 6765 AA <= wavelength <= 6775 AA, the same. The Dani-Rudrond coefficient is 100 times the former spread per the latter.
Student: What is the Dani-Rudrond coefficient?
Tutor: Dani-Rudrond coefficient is 92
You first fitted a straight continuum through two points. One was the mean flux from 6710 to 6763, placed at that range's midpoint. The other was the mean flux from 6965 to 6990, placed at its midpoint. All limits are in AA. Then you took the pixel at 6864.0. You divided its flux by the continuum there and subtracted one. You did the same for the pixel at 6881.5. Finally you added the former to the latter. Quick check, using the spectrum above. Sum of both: -0.20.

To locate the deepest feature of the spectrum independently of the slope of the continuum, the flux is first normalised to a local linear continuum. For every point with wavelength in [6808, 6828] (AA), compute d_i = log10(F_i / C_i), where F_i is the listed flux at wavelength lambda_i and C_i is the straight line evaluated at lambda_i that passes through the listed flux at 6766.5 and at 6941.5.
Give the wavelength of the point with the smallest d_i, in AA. 6826.5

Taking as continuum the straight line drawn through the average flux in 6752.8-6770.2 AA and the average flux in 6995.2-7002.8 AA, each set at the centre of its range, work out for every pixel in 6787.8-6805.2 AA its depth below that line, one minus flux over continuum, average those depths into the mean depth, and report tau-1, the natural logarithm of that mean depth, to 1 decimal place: -2.7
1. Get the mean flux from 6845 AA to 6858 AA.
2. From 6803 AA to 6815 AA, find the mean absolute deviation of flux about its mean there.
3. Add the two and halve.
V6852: 13.6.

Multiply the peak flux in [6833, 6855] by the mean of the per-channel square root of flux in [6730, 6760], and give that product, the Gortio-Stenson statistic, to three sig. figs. 139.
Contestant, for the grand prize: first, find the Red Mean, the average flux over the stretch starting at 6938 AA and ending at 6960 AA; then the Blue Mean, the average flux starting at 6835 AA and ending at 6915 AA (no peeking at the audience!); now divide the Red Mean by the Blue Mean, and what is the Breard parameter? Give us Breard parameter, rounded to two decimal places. 0.98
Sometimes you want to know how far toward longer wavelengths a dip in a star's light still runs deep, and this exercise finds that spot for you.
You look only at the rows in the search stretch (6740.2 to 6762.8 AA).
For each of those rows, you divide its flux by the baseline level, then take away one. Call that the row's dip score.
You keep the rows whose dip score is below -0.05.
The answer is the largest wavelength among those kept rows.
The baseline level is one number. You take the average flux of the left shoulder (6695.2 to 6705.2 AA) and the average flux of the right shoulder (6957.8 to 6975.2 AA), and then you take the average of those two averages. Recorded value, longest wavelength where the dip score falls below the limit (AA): 6754.0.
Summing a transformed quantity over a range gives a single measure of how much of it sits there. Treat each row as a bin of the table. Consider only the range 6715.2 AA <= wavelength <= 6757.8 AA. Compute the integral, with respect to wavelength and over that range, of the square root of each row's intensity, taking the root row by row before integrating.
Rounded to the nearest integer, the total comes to 227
